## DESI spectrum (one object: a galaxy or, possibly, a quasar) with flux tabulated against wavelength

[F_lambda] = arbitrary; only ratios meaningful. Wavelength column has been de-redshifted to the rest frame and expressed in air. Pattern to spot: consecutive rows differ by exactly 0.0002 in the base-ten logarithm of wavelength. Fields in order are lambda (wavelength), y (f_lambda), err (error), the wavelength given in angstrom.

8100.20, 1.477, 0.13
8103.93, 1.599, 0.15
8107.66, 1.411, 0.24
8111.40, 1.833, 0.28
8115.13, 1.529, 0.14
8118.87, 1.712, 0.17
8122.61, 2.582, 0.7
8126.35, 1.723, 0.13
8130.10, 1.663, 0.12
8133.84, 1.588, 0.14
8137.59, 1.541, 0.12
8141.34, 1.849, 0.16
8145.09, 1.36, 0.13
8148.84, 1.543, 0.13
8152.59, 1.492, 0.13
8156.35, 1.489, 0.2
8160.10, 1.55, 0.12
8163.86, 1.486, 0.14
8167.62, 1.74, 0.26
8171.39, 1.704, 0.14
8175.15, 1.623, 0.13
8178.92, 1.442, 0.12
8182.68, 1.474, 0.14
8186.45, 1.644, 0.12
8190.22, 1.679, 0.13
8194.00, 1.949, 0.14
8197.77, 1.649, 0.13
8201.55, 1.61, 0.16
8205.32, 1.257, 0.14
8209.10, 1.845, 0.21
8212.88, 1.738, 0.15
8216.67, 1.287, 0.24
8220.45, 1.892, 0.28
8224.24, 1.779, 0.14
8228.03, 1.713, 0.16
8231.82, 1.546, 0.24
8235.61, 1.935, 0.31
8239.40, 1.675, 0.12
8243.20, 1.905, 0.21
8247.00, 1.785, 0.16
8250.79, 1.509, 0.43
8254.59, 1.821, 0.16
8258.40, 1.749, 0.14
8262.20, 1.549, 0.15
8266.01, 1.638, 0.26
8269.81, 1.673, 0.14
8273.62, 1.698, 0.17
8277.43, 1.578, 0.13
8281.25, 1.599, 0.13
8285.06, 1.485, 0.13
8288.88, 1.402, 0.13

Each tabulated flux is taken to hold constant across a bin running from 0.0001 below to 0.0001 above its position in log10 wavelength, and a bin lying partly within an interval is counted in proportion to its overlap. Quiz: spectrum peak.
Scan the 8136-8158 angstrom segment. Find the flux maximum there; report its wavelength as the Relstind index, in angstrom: 8141.34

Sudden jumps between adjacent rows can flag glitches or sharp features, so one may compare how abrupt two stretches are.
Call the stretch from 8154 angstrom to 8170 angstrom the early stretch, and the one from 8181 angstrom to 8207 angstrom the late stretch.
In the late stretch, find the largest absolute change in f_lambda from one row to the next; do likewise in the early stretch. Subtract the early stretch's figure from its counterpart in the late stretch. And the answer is 0.1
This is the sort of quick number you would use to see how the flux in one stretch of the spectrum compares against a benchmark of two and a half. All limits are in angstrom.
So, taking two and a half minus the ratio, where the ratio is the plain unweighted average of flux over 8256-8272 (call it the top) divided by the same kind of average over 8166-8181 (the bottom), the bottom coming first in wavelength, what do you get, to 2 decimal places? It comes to 1.48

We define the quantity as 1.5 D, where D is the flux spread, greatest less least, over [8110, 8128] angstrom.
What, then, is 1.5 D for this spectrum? 1.6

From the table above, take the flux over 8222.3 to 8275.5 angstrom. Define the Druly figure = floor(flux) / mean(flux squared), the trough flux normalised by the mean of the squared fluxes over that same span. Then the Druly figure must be 0.512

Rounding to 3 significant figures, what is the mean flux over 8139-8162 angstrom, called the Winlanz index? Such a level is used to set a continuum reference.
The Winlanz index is 1.55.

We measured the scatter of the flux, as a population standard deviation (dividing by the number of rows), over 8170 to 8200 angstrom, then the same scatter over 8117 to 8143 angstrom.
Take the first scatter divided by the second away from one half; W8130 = 0.1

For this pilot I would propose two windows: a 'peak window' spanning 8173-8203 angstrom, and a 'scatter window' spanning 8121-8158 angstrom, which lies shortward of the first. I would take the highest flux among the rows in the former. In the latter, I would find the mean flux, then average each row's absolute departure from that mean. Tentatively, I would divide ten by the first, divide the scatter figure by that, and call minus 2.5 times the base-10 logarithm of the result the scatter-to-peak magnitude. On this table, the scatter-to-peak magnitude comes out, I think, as 3.4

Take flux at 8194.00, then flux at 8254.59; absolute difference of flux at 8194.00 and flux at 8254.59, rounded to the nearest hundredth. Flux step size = 0.13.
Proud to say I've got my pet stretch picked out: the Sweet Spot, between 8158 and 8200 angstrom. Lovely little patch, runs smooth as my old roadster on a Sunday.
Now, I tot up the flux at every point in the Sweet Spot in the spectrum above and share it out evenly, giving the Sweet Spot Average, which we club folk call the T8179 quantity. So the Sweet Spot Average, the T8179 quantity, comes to 1.63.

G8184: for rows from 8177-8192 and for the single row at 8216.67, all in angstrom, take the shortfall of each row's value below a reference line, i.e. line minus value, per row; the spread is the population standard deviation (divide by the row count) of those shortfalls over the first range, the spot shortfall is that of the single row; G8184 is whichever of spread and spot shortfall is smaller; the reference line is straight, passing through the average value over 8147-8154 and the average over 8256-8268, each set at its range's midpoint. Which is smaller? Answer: 0.10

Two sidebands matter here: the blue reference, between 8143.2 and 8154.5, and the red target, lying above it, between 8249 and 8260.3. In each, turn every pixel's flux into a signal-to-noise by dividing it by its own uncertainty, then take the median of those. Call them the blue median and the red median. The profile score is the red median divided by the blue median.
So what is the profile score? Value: 1.0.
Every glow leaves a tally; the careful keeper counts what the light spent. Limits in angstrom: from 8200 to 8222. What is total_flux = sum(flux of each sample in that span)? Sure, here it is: 9.6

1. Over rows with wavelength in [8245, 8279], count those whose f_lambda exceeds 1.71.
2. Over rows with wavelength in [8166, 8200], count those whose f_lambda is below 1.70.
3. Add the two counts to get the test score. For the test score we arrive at 9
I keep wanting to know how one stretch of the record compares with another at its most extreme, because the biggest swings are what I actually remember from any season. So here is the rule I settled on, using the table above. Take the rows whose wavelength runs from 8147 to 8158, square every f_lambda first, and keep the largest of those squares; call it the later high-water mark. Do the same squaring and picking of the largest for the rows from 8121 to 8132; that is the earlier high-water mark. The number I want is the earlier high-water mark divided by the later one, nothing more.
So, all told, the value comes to 2.8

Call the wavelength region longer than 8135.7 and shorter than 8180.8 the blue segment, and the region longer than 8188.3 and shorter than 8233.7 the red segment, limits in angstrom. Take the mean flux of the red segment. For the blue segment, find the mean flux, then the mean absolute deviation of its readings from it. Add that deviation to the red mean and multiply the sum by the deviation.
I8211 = 0.19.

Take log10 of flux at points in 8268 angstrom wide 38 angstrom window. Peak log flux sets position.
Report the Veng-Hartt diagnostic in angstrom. 8254.59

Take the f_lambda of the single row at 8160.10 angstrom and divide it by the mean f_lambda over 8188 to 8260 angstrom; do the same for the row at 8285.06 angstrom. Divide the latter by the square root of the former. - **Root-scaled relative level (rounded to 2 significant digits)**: 0.91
